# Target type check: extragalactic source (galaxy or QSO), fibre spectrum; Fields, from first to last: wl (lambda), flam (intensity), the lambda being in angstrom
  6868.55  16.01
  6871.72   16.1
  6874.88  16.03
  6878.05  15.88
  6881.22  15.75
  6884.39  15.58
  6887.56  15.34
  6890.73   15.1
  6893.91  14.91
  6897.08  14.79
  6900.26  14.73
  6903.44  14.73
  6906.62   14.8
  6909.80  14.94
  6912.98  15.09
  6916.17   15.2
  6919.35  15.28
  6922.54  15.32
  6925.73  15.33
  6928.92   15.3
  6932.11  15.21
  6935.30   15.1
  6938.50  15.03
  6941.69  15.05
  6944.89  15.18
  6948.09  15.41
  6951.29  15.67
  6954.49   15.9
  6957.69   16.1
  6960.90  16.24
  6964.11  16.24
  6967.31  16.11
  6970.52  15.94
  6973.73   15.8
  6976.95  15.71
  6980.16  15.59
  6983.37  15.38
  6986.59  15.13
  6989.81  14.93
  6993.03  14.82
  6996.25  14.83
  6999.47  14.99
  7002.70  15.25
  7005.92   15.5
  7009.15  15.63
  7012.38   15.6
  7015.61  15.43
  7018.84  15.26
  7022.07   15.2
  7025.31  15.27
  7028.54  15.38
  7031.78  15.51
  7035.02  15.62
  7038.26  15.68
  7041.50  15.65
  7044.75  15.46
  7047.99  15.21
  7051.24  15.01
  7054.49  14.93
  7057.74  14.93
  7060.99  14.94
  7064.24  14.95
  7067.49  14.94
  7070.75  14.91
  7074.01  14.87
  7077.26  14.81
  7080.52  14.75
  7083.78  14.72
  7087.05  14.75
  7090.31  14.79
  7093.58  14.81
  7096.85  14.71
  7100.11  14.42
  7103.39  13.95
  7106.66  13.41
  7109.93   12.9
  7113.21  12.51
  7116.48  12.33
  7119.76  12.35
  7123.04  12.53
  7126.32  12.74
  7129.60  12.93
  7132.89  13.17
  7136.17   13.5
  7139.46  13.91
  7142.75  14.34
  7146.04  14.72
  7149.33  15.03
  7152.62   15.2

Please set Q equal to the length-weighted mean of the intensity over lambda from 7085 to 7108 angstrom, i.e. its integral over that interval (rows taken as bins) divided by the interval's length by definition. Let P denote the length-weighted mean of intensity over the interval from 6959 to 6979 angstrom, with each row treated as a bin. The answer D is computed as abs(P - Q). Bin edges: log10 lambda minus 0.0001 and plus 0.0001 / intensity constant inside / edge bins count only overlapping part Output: 1.58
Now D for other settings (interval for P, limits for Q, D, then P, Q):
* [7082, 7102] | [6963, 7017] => 0.77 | 14.69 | 15.5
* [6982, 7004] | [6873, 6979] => 0.39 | 15.04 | 15.4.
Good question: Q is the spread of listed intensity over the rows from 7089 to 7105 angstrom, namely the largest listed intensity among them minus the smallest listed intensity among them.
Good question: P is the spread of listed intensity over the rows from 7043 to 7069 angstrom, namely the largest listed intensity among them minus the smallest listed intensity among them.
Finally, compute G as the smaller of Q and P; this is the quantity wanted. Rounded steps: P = 0.53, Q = 0.86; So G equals 0.53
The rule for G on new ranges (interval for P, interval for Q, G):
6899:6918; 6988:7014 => 0.47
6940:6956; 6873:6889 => 0.69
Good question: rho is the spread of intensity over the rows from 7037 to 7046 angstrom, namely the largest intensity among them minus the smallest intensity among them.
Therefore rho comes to 0.22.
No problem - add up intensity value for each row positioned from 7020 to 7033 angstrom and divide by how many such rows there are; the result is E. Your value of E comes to 15.3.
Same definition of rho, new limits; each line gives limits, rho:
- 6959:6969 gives 0.13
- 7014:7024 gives 0.23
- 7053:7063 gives 0.01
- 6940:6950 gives 0.36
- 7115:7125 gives 0.20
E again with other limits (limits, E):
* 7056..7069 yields 14.9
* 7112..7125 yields 12.4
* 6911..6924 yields 15.2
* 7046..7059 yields 15.0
